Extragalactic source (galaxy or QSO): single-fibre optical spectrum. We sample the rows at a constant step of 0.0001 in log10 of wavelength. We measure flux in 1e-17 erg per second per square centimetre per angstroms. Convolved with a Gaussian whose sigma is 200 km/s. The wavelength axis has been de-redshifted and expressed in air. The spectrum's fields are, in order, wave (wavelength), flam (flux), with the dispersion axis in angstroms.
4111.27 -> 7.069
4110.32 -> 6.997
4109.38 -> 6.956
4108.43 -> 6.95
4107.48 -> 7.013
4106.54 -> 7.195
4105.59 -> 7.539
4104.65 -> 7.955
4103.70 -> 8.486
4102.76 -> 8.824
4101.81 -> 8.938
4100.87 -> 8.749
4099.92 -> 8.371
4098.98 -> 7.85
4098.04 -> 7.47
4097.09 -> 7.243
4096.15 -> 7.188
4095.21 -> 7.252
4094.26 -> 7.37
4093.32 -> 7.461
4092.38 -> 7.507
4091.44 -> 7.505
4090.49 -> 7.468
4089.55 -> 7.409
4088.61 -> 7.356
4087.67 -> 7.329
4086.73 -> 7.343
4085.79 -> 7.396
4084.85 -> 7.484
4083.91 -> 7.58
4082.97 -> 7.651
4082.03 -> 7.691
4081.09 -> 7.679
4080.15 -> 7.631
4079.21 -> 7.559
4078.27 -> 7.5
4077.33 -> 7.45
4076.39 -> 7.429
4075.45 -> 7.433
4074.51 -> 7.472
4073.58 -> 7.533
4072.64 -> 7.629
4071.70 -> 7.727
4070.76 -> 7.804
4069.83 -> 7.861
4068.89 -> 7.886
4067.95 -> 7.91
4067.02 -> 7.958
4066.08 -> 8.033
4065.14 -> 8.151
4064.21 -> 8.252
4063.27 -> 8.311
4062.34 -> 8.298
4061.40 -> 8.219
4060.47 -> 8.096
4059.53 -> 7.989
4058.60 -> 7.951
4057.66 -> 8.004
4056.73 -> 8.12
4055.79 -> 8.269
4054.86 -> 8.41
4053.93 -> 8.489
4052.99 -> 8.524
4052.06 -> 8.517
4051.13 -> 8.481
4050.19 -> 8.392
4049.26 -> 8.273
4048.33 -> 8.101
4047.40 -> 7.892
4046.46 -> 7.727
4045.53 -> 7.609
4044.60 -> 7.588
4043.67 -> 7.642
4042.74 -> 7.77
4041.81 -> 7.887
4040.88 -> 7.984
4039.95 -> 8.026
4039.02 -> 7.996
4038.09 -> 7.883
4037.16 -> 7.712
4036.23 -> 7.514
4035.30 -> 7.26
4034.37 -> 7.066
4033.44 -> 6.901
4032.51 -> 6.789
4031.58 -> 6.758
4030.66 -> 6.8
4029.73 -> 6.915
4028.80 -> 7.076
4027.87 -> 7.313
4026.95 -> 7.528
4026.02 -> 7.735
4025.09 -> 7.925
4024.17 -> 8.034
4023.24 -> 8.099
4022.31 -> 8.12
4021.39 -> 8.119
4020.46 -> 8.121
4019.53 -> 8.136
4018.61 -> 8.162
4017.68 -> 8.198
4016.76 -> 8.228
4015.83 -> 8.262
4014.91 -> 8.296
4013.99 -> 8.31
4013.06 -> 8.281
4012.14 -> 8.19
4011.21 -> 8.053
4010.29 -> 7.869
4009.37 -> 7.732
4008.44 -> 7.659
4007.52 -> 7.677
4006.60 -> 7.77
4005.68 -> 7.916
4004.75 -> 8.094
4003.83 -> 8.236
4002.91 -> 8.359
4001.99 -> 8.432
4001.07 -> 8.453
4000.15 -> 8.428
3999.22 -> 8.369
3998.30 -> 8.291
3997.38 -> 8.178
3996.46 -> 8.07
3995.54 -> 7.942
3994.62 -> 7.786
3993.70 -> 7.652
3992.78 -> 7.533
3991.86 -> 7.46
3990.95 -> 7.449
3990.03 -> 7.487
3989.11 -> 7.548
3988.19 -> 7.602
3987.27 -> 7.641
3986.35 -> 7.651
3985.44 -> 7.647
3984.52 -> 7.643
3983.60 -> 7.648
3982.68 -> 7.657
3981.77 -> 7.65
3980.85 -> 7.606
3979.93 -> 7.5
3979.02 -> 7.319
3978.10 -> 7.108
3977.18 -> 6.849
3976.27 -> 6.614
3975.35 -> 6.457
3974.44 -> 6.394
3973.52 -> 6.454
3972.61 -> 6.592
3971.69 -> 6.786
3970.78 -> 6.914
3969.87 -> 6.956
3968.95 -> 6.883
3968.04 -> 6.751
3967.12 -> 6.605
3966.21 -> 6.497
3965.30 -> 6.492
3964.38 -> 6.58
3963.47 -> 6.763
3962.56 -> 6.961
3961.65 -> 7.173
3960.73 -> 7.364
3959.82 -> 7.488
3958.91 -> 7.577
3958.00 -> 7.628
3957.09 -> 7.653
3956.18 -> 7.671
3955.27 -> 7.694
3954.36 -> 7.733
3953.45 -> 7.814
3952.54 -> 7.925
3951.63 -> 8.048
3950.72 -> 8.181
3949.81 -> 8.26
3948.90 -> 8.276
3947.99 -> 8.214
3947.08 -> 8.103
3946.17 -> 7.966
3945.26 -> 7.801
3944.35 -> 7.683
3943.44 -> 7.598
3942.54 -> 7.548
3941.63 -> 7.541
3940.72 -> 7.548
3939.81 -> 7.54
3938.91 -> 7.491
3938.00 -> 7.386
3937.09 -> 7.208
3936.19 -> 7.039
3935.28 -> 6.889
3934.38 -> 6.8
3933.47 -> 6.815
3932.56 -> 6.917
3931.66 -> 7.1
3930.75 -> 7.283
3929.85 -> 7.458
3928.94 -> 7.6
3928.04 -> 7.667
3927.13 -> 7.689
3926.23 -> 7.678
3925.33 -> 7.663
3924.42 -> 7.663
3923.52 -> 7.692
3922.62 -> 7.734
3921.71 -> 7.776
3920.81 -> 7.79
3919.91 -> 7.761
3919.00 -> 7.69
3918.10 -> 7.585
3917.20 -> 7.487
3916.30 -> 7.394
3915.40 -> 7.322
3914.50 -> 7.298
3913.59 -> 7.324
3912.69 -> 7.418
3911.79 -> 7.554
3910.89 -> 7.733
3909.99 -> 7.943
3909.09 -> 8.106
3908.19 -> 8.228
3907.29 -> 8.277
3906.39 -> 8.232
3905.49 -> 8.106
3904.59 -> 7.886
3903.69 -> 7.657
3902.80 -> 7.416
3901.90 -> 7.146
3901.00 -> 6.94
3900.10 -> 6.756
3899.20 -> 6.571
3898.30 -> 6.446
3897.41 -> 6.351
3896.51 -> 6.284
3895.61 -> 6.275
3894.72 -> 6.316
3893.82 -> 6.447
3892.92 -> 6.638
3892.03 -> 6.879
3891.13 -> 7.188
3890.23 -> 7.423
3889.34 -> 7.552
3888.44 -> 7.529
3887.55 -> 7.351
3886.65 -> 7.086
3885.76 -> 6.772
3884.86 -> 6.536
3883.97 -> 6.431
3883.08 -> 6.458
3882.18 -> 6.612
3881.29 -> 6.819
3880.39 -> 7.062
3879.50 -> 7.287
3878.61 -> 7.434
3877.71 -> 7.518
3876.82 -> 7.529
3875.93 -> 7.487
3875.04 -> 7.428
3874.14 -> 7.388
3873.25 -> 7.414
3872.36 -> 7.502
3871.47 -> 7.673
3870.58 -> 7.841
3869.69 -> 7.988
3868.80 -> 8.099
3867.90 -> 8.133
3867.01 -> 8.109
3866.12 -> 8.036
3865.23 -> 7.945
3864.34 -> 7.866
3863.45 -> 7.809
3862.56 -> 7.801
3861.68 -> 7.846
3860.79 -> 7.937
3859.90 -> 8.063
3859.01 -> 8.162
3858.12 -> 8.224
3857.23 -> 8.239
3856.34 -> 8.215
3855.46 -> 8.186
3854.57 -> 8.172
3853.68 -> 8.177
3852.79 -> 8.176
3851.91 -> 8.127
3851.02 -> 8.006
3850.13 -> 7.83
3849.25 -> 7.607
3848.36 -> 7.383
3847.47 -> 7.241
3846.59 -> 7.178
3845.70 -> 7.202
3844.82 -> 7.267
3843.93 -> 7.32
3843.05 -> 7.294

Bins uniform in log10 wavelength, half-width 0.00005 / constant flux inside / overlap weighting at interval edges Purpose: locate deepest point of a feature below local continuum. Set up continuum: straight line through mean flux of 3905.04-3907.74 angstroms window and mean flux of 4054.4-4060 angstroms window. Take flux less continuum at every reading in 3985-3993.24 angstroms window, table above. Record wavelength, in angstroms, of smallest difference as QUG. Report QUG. 3990.95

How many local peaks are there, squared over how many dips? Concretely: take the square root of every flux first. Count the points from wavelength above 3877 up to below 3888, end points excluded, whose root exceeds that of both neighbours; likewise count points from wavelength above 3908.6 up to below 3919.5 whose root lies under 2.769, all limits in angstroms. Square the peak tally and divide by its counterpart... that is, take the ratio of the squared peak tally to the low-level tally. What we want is 0.00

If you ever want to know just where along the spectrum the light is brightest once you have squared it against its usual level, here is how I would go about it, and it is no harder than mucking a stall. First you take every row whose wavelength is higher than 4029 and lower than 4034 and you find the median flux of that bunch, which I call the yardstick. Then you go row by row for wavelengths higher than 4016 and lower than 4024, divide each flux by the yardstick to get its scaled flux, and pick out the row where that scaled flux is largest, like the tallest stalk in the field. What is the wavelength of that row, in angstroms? 4016.76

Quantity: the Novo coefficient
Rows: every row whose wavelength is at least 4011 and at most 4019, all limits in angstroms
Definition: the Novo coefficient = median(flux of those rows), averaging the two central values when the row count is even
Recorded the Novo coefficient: 8.2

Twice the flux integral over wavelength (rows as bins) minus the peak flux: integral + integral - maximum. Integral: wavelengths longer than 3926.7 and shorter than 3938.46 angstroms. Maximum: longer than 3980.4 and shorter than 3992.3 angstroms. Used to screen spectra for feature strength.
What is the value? 162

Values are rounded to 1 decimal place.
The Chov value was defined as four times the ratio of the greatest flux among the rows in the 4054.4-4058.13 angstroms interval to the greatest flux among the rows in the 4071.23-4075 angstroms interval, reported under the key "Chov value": 4.4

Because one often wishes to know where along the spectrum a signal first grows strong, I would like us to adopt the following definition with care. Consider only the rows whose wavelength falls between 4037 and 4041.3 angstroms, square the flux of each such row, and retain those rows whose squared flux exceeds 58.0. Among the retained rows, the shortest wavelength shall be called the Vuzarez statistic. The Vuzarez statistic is 4037.16 angstroms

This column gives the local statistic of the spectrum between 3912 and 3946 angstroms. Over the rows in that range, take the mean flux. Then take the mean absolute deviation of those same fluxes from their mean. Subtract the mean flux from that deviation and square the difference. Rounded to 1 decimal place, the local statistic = 52.3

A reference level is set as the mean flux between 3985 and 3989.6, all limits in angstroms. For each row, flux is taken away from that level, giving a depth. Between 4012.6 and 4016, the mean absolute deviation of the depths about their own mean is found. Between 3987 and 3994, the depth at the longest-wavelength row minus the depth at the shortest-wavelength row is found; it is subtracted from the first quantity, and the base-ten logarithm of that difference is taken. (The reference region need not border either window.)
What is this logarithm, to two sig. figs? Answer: -1.6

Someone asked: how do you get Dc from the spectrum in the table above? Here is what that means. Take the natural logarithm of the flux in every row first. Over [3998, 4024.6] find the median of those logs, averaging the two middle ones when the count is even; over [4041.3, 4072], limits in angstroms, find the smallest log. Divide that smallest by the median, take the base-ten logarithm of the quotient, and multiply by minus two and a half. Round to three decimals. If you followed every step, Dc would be 0.038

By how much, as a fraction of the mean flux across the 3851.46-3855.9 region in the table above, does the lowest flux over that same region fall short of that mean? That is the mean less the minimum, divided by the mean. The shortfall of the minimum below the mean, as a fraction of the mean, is 0.005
